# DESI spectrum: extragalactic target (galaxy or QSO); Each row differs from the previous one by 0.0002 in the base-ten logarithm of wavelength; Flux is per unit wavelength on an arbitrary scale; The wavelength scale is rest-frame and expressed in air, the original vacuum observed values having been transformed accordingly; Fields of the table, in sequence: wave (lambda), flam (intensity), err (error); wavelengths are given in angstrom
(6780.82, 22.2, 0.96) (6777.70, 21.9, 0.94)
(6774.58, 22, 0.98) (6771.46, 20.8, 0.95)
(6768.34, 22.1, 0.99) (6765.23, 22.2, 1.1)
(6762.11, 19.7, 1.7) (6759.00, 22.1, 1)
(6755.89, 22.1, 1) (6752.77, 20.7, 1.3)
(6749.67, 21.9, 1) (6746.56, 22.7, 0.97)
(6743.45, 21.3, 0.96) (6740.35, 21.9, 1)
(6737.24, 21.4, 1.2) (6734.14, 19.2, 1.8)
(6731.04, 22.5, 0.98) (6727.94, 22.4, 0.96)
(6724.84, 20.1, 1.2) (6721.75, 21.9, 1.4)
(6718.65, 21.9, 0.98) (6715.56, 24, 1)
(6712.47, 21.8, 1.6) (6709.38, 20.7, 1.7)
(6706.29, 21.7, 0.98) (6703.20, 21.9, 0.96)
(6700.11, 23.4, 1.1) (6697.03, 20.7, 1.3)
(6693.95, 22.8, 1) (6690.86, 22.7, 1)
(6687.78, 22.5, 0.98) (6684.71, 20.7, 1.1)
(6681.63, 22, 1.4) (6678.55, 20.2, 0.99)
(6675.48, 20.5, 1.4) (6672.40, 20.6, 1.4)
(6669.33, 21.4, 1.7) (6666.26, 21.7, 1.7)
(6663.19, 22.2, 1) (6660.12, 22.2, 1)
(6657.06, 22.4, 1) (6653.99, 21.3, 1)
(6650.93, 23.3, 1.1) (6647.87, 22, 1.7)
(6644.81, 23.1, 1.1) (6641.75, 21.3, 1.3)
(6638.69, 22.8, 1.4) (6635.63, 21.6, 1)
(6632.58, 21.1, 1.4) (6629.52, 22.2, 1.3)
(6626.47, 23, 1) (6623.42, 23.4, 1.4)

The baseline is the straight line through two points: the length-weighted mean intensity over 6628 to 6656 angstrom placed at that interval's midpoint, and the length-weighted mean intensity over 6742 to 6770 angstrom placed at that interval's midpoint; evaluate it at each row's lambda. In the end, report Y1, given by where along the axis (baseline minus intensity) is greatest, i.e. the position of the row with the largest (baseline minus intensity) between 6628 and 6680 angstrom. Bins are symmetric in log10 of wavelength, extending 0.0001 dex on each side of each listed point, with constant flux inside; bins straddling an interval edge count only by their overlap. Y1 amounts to 6678.55 angstrom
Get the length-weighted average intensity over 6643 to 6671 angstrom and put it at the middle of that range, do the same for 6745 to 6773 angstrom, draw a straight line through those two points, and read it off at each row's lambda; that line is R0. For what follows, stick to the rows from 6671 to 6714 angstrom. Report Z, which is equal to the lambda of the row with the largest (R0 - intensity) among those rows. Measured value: 6678.55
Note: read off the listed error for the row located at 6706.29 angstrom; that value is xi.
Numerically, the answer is 0.98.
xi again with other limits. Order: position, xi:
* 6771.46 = 0.95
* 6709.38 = 1.70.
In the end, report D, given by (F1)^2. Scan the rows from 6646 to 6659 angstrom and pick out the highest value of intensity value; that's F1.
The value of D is 543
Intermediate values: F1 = 23.3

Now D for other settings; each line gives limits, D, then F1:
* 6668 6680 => 458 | 21.4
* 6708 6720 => 576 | 24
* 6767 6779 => 488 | 22.1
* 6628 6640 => 520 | 22.8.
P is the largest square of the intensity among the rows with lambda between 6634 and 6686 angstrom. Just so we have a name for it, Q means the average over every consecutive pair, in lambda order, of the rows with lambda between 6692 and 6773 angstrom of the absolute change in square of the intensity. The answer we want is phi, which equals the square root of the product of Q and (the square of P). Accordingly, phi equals 4204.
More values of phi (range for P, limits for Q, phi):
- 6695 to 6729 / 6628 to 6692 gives 3702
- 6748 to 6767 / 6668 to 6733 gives 3526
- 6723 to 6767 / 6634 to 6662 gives 3882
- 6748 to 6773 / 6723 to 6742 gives 4128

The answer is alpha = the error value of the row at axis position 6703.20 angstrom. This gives 0.96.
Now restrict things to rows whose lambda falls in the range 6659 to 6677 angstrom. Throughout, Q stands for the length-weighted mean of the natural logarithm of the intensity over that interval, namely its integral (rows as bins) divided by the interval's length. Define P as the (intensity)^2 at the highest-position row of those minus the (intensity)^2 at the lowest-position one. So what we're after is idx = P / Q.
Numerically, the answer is -24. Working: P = -73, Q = 3.06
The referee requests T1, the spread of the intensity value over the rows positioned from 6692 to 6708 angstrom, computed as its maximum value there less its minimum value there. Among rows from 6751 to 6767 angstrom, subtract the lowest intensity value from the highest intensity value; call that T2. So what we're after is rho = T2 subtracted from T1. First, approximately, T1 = 2.70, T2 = 2.5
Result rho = 0.20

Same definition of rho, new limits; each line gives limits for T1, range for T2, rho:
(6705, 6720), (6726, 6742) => 0.00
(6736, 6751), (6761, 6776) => -1.10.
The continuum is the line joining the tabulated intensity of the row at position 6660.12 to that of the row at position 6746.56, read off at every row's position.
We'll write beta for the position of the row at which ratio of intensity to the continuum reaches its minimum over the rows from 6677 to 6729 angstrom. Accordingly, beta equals 6724.84 angstrom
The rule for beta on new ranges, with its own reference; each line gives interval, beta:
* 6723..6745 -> 6734.14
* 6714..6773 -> 6734.14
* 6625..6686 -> 6678.55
